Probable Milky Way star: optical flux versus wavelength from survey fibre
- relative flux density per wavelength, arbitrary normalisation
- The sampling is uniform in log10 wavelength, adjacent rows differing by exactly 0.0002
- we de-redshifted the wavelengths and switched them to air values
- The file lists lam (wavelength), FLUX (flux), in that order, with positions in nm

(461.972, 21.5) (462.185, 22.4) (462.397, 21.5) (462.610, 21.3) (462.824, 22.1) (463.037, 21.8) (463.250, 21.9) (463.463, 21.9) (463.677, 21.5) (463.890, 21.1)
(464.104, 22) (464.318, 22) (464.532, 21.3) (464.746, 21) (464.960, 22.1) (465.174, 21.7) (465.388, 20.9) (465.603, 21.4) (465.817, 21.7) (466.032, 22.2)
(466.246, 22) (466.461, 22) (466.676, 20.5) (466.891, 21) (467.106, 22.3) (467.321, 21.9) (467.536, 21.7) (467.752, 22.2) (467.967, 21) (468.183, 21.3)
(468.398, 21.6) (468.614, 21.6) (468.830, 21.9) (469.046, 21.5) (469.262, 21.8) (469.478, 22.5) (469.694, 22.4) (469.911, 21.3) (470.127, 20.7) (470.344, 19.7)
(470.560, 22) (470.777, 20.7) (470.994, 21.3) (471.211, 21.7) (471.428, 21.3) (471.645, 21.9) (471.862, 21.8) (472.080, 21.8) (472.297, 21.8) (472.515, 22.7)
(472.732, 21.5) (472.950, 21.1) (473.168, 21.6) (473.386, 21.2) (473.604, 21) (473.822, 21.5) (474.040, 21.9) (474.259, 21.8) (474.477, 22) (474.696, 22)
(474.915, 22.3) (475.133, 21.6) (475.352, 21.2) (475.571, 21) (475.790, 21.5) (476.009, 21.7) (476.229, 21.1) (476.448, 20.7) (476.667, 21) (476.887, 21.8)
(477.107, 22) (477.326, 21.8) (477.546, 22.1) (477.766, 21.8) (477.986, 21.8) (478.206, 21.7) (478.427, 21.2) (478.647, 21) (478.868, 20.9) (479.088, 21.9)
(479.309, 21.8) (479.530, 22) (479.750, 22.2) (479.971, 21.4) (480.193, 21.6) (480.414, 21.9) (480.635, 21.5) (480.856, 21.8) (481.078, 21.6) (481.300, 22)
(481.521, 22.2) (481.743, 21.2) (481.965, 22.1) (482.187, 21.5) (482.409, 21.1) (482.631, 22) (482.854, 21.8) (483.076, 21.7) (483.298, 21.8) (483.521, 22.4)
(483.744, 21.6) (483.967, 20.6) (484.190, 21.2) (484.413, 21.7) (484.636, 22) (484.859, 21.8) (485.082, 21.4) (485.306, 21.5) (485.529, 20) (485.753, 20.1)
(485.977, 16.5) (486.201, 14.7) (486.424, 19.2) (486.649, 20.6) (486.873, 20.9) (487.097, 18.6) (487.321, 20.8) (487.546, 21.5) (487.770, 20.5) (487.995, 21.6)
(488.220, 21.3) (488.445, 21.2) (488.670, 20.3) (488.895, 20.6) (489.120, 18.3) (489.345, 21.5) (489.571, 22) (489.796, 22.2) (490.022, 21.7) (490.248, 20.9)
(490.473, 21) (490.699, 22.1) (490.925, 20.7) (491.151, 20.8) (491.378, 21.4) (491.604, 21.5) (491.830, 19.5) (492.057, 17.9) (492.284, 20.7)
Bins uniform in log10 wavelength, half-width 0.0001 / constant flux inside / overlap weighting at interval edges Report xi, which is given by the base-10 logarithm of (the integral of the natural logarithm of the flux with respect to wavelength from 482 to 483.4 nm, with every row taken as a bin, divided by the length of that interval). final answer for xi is 0.488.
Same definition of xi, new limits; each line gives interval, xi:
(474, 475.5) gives 0.489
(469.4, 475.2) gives 0.487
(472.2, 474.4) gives 0.488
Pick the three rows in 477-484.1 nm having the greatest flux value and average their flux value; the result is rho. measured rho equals 22.3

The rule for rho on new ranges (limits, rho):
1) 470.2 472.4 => 21.9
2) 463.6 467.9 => 22.2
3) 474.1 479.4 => 22.1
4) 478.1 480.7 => 22.0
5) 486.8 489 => 21.5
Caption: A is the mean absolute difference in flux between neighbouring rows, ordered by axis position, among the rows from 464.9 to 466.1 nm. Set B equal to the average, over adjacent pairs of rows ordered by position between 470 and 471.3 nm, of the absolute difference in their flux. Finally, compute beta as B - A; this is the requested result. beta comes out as 0.6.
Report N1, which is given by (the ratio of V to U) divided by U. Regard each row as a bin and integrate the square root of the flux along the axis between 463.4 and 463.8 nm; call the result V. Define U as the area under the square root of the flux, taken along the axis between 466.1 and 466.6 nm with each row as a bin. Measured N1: 0.34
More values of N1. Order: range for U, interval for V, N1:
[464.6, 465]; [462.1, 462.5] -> 0.55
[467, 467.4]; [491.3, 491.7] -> 0.52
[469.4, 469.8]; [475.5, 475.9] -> 0.51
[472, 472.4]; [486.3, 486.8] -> 0.64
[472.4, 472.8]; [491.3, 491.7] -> 0.52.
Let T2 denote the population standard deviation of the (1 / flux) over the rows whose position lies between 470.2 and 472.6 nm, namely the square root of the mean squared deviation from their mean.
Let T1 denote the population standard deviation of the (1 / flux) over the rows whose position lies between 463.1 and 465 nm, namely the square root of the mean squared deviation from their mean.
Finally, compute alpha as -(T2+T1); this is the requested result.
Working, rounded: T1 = 0.0009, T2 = 0.0017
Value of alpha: -0.0025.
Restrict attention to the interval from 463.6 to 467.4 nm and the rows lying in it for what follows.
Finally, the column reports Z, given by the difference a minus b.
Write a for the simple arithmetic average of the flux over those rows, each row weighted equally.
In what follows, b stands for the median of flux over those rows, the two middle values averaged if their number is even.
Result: -0.11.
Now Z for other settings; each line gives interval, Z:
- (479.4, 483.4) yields -0.06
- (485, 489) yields -0.53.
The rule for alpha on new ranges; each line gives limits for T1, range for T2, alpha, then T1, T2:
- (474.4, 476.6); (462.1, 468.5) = -0.0021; 0.0010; 0.0010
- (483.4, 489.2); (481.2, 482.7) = -0.0059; 0.0050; 0.0009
